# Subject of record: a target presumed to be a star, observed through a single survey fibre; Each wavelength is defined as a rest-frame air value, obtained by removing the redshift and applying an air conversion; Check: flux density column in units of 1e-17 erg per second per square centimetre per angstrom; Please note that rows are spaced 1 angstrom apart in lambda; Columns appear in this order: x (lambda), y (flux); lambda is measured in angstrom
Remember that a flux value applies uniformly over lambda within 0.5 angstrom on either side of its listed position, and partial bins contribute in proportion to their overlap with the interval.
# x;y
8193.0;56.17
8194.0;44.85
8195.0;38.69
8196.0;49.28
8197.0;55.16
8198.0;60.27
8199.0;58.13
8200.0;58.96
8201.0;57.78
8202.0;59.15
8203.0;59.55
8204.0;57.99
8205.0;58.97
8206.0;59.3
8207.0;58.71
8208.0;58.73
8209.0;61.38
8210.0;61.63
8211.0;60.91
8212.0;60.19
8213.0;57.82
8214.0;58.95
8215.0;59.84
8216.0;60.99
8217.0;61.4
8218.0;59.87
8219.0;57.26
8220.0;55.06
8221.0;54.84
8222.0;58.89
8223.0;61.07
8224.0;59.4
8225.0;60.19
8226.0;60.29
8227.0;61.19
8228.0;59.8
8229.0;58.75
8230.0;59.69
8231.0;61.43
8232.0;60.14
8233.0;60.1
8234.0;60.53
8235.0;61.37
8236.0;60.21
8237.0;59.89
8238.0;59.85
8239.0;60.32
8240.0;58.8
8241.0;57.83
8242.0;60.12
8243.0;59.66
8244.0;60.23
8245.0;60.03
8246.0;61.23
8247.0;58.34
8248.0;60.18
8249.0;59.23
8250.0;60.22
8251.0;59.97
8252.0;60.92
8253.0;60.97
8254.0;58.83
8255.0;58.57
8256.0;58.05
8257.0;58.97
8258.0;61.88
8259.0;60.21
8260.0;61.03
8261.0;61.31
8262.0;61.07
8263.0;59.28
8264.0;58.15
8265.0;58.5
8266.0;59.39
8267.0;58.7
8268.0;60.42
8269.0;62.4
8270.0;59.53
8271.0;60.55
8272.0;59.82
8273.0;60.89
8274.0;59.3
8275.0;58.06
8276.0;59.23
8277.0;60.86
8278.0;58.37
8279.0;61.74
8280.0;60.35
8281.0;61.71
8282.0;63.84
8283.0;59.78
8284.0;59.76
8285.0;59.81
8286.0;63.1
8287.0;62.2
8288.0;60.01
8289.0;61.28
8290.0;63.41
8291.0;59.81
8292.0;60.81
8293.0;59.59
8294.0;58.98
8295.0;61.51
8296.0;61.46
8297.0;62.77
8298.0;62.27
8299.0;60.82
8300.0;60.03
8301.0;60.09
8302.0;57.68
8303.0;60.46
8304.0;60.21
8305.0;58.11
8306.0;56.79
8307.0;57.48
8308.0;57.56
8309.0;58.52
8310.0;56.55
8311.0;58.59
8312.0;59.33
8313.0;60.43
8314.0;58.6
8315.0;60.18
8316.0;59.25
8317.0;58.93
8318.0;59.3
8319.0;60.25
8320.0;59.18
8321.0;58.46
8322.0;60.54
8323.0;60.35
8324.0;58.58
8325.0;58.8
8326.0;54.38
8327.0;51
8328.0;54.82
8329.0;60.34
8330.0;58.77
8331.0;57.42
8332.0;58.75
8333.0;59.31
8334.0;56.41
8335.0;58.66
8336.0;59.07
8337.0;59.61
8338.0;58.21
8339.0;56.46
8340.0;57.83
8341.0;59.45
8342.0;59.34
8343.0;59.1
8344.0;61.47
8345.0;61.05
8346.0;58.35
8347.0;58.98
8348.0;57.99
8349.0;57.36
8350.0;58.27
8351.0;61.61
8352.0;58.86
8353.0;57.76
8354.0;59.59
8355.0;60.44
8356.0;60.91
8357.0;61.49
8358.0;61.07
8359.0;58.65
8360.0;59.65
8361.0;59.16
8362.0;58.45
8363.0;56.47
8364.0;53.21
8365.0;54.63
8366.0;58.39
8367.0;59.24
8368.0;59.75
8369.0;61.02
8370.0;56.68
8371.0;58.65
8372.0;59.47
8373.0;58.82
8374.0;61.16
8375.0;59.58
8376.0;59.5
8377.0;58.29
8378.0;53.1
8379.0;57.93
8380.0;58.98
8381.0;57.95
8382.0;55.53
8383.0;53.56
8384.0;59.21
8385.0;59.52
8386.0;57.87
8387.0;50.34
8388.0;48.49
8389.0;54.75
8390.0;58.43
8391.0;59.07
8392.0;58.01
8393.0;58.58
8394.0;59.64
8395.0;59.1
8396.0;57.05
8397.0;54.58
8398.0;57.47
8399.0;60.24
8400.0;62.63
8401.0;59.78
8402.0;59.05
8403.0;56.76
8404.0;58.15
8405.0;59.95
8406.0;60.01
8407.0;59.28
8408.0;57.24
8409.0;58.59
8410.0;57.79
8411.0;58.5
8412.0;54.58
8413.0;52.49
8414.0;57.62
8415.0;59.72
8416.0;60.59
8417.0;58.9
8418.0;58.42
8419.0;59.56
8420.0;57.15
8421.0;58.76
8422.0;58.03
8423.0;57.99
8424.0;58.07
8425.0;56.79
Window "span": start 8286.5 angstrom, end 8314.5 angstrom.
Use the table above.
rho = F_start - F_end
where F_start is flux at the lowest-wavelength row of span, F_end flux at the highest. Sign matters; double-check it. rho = 4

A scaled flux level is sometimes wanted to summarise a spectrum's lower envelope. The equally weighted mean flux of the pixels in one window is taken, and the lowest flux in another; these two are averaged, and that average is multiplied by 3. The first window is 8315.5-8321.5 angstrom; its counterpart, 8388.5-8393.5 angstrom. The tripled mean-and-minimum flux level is 171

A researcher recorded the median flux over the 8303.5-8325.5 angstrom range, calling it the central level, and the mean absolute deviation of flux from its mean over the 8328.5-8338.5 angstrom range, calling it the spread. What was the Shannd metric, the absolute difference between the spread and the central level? 58.1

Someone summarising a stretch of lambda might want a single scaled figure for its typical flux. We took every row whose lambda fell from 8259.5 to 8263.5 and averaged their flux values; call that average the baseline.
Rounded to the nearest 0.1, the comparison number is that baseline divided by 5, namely 12.1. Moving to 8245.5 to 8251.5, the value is 12.0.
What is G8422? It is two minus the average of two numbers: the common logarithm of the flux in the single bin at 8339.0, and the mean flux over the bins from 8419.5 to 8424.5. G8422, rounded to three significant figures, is -27.9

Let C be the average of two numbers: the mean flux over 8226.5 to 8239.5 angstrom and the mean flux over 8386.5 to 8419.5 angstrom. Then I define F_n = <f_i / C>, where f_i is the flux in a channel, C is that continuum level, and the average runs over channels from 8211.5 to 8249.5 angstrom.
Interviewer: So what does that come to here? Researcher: 1.01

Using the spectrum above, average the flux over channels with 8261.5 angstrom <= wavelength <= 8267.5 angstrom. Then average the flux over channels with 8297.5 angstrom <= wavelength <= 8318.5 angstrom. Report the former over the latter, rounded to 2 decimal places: 1.00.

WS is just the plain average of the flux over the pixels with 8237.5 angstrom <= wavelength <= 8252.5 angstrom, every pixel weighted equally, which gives 59.8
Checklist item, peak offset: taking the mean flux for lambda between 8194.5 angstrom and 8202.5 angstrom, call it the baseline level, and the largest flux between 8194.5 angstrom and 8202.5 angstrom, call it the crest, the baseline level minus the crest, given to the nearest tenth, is -5.6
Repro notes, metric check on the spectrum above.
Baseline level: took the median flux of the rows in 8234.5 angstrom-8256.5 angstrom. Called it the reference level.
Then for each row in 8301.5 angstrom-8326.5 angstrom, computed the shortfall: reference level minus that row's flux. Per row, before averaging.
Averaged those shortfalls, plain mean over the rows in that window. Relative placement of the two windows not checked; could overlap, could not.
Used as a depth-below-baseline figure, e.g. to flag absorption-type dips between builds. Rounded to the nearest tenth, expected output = 1.3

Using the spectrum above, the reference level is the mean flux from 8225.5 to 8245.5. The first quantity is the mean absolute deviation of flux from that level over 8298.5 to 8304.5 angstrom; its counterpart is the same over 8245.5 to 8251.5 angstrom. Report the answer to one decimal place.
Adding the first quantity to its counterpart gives 1.3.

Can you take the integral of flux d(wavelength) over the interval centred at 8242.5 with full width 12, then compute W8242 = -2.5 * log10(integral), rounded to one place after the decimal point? -7.1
